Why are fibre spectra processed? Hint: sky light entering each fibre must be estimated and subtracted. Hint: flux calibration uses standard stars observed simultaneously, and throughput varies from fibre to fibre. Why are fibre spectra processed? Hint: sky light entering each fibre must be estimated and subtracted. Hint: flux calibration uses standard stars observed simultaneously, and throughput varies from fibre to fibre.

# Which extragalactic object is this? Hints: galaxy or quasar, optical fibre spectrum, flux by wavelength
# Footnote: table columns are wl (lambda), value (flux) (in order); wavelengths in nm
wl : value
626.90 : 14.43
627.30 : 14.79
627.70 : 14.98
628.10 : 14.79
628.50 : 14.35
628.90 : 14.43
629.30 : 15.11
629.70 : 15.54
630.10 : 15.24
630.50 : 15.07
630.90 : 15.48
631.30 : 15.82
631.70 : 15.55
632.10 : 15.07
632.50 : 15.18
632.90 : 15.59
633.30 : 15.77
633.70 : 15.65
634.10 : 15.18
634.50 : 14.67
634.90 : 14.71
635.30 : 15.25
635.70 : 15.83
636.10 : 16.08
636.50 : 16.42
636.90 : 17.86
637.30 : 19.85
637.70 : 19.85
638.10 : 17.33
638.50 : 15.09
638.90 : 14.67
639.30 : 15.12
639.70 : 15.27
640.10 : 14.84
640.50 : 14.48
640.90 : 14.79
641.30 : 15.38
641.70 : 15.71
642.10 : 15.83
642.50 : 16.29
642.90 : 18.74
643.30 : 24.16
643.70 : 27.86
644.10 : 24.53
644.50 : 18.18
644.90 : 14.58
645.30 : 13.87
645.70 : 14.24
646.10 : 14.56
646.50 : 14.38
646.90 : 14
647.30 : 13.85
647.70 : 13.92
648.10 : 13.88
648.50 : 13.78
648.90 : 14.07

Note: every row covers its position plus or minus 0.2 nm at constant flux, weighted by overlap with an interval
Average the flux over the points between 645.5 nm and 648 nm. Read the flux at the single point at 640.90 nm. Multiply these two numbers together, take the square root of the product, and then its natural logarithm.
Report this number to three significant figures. 2.67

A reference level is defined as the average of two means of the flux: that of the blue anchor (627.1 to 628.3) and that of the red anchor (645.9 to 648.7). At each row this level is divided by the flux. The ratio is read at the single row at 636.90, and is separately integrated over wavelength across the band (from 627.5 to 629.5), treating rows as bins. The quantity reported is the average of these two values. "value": 1.39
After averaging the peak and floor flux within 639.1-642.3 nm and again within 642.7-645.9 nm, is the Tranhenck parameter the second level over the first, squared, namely 1.9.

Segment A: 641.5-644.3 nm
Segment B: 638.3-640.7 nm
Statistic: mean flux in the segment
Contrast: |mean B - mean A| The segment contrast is 5.5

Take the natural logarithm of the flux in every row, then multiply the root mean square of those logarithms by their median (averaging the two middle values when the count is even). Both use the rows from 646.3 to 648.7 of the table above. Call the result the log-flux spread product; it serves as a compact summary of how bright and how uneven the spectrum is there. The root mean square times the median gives 6.94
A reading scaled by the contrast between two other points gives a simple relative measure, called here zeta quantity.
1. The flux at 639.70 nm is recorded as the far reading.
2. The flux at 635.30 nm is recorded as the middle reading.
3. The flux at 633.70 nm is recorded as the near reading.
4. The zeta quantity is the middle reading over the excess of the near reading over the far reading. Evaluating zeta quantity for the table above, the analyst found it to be 40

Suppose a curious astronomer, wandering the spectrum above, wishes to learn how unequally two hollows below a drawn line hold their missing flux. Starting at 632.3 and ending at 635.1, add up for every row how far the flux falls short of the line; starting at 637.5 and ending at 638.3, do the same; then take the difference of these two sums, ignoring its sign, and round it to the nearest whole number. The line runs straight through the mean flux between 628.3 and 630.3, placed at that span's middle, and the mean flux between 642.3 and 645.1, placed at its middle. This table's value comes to 10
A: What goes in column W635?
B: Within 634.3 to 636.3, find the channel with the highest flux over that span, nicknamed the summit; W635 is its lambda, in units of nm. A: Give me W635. 636.10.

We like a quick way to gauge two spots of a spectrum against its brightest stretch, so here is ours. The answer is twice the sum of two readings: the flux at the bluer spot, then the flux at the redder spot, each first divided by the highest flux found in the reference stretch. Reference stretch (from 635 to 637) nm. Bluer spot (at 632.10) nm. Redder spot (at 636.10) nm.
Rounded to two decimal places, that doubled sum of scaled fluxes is 3.49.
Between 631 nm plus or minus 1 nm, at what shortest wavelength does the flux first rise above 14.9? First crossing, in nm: 630.10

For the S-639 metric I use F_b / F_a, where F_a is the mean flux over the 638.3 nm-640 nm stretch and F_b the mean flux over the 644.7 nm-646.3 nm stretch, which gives 0.95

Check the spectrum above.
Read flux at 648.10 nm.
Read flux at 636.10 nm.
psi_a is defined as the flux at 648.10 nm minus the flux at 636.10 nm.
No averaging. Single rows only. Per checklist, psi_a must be -2.2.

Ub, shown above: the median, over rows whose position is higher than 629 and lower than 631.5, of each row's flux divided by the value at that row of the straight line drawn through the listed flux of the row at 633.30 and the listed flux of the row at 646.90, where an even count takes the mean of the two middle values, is 0.95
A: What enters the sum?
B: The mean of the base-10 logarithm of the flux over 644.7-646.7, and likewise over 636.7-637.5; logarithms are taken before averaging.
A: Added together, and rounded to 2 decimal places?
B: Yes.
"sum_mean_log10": 2.43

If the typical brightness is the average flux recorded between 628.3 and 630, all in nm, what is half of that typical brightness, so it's 7.4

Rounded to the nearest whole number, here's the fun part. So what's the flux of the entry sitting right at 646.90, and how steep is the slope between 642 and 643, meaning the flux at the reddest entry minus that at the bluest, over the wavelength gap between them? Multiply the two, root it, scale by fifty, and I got 357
